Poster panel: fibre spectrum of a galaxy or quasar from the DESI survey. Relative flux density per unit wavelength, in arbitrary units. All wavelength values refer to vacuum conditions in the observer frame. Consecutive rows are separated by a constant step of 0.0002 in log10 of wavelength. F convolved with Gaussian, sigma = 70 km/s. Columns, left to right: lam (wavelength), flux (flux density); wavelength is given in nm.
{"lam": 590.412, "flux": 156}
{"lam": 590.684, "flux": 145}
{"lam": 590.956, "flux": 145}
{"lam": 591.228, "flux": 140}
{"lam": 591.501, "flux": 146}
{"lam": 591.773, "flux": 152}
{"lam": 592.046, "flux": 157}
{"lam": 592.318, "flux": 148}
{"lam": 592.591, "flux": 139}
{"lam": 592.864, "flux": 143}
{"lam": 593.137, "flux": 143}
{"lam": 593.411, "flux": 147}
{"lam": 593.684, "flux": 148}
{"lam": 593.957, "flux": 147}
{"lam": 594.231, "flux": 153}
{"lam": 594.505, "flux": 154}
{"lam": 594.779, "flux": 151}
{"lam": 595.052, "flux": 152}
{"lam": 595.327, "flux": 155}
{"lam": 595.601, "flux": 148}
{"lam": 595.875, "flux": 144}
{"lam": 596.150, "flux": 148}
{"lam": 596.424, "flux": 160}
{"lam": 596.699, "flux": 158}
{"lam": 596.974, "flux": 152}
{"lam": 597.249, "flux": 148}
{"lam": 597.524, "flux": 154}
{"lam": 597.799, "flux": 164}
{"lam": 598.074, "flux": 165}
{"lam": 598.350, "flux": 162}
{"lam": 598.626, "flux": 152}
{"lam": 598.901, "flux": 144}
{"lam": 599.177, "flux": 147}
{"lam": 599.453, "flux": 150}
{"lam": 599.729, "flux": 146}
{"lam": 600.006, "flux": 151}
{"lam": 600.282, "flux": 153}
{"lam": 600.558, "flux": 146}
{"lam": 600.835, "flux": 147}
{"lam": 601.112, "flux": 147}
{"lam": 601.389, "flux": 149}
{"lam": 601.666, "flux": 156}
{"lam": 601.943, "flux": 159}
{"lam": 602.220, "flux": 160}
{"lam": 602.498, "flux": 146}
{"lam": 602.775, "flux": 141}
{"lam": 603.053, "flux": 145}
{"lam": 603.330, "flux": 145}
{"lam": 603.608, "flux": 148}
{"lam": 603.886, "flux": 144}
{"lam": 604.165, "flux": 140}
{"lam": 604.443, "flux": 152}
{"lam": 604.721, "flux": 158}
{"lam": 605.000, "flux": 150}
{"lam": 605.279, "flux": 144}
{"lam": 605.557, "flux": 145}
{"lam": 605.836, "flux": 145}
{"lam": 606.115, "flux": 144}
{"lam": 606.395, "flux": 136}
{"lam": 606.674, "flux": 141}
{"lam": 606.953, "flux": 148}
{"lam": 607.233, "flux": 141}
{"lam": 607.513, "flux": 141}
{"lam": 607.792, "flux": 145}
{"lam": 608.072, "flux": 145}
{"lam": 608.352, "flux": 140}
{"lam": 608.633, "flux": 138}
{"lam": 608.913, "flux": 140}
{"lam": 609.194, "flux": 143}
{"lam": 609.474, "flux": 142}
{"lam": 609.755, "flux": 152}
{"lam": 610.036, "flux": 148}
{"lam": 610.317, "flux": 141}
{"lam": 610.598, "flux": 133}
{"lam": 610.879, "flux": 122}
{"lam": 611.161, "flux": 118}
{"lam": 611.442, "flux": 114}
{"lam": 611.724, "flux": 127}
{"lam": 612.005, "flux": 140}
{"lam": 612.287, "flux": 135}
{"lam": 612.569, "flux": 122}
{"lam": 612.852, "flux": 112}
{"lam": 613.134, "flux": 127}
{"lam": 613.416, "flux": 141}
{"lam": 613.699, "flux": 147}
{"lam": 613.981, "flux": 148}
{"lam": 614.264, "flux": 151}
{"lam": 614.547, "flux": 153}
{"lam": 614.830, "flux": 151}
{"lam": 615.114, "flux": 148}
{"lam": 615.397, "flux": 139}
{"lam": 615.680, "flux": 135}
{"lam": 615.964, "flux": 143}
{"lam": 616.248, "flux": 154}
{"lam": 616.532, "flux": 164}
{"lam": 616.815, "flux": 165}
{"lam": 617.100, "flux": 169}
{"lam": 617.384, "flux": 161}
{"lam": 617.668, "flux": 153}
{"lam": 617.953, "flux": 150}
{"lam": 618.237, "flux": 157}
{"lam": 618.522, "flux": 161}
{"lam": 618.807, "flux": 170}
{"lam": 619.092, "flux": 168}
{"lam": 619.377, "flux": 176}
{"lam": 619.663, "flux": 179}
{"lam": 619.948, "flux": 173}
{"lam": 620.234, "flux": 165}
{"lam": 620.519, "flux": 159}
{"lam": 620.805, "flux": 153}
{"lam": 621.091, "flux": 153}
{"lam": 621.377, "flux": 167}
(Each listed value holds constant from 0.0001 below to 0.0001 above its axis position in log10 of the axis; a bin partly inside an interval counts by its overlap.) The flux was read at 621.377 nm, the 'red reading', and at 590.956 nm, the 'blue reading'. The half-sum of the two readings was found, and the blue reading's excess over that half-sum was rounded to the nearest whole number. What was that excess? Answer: -11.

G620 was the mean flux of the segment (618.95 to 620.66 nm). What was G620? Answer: 170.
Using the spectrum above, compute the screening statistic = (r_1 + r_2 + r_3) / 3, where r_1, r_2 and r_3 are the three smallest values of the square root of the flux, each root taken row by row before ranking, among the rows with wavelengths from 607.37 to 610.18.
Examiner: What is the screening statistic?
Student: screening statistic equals 11.8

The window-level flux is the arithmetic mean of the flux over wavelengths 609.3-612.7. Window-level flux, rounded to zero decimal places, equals 133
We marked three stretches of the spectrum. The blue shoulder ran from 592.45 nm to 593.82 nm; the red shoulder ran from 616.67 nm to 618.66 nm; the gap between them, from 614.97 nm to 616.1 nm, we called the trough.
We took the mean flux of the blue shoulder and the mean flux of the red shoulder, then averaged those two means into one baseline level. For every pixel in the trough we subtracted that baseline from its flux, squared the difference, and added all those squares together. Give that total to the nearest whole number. 531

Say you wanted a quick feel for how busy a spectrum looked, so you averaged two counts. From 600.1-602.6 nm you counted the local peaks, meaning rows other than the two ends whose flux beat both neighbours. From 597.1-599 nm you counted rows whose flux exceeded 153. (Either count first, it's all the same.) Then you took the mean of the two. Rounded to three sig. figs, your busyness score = 2.50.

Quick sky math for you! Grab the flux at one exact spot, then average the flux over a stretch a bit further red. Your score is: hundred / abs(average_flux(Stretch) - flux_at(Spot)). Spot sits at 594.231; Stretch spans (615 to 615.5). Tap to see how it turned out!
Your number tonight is 11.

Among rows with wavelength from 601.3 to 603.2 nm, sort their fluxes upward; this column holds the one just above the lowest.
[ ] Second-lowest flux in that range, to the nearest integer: 145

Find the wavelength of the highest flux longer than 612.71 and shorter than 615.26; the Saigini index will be 614.547 nm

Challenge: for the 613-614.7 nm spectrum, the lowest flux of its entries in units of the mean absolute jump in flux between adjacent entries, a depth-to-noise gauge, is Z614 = 24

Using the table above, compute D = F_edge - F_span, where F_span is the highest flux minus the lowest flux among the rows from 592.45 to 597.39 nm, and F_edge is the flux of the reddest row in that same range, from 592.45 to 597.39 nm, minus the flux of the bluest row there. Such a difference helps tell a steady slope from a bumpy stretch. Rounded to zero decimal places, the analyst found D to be -12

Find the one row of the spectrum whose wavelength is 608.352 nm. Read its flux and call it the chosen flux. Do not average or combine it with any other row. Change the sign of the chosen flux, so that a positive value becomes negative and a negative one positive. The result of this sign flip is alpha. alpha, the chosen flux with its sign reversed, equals -140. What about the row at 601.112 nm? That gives -147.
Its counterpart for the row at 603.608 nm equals -148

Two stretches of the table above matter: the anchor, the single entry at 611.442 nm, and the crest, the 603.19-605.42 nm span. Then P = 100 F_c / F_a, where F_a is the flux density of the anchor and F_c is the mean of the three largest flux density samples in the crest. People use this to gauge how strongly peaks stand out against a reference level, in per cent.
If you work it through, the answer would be 135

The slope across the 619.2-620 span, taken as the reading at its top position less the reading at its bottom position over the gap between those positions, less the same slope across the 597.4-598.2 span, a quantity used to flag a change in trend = -25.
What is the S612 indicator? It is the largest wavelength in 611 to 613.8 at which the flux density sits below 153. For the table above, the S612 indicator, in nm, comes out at 613.699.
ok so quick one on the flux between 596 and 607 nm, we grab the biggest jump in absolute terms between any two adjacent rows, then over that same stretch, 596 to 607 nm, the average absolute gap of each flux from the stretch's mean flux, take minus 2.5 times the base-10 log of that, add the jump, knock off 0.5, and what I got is 11.6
